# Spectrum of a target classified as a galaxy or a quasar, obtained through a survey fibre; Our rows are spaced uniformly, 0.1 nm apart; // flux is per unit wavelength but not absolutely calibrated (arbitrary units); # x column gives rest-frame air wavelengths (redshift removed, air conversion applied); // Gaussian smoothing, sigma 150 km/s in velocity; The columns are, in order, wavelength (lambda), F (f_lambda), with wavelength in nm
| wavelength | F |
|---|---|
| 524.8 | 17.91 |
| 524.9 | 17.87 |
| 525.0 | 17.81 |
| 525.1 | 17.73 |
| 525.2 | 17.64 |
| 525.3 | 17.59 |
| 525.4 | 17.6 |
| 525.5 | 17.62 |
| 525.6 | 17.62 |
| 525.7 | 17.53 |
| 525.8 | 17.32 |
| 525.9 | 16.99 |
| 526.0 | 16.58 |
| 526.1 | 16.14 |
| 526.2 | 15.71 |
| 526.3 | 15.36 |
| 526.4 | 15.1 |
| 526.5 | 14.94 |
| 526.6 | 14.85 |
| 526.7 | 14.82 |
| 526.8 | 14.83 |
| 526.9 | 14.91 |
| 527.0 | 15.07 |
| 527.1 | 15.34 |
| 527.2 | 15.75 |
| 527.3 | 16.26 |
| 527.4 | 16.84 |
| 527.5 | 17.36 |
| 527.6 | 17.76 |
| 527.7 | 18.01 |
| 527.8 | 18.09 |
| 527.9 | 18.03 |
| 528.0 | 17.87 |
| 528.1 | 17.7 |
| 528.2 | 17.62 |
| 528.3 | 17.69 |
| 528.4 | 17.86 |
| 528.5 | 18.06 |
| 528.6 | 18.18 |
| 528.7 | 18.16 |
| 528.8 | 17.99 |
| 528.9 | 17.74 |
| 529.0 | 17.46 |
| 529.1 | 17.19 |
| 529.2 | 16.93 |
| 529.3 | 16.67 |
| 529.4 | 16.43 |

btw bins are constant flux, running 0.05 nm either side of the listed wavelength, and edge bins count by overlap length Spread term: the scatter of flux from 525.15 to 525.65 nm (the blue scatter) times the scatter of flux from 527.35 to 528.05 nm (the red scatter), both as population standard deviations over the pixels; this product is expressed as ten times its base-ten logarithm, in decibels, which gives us -21.3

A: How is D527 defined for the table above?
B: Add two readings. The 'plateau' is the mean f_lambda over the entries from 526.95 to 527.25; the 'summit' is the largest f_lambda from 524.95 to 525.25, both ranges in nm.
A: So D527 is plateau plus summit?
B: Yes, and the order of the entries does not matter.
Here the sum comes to 33.2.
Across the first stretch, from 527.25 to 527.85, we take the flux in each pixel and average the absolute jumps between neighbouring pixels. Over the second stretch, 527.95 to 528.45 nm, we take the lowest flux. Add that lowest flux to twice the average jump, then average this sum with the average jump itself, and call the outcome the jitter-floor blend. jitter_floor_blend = 9.36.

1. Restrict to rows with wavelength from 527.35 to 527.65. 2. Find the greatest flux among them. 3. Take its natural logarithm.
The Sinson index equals 2.88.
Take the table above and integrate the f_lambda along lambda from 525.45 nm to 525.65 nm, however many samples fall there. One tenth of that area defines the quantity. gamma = 0.352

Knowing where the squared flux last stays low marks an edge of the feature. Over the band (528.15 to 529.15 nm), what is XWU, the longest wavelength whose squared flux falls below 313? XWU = 529.1 nm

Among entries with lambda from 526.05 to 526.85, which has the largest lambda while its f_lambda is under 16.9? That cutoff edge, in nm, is 526.8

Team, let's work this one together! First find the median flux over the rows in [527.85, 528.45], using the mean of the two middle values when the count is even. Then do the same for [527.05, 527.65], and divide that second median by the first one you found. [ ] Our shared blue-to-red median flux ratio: 0.93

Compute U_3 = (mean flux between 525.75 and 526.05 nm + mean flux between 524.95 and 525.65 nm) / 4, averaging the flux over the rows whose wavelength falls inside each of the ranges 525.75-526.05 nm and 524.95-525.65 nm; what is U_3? 8.66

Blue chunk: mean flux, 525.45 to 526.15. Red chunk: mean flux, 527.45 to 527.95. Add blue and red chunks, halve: 17.48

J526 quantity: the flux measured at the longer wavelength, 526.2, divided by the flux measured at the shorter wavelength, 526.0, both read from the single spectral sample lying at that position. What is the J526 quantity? 0.95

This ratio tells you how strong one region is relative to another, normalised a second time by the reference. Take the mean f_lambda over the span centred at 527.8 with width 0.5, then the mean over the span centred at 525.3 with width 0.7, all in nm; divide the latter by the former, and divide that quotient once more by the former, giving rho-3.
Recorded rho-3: 0.0548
